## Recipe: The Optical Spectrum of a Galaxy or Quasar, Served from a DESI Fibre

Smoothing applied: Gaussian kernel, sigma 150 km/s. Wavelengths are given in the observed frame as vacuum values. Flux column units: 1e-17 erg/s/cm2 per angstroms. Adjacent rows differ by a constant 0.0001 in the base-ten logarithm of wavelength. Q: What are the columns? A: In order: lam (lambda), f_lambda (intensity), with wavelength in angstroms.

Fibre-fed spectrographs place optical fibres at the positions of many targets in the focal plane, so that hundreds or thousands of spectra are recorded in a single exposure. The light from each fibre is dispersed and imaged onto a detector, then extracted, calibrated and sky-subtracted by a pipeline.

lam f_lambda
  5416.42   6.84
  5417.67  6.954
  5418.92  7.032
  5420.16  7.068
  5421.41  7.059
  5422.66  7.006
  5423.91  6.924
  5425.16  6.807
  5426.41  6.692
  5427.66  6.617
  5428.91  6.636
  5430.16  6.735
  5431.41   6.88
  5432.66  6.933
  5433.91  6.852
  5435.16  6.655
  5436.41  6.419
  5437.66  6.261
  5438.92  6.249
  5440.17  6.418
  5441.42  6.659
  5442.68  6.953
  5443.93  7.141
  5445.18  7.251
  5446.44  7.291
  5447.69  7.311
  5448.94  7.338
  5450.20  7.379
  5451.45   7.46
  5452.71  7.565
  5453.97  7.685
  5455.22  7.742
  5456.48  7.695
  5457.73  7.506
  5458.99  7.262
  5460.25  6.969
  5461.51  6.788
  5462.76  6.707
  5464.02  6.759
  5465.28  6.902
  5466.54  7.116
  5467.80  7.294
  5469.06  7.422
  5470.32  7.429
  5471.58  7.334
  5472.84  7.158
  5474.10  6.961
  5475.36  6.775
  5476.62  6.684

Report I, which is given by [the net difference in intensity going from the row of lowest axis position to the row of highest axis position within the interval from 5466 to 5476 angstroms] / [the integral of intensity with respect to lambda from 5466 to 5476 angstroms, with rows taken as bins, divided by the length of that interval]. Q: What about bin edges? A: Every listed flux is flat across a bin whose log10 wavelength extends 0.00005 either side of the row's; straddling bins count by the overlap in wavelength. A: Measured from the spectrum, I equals -0.047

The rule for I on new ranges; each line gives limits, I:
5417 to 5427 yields -0.038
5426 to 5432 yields 0.028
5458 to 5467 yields -0.021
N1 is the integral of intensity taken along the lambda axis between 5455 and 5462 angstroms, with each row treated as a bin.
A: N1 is 51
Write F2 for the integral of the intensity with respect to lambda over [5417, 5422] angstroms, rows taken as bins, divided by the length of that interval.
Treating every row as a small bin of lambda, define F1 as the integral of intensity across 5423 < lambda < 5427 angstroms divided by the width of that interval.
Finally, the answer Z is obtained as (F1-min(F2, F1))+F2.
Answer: 7.03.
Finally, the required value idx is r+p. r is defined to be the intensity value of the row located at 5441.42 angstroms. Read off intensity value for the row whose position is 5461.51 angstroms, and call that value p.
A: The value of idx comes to 13.4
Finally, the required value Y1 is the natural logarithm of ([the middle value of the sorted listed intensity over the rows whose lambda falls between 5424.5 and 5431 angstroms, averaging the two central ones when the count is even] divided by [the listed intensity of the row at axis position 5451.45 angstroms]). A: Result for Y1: -0.11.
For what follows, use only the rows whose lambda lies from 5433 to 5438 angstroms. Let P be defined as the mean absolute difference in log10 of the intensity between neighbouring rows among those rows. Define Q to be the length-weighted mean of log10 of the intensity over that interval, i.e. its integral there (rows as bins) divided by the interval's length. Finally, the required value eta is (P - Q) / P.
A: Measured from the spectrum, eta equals -62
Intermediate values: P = 0.013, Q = 0.82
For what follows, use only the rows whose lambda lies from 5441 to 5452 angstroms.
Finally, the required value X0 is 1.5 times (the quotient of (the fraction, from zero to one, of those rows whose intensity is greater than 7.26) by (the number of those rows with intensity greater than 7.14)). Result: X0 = 0.12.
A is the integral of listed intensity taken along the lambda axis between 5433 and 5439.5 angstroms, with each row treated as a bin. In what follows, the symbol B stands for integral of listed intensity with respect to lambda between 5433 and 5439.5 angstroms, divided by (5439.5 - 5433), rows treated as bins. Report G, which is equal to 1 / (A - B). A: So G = 0.028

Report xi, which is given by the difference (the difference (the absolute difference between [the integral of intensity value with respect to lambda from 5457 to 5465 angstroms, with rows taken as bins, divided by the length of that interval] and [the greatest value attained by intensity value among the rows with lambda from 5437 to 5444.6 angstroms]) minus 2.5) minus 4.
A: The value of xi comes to -6.4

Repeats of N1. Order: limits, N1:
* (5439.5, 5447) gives 52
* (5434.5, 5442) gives 48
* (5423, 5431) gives 54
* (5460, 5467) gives 48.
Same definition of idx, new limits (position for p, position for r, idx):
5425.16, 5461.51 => 13.6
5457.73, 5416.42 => 14.3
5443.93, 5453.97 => 14.8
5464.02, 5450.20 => 14.1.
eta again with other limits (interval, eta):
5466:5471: -138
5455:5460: -93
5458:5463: -72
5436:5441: -103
